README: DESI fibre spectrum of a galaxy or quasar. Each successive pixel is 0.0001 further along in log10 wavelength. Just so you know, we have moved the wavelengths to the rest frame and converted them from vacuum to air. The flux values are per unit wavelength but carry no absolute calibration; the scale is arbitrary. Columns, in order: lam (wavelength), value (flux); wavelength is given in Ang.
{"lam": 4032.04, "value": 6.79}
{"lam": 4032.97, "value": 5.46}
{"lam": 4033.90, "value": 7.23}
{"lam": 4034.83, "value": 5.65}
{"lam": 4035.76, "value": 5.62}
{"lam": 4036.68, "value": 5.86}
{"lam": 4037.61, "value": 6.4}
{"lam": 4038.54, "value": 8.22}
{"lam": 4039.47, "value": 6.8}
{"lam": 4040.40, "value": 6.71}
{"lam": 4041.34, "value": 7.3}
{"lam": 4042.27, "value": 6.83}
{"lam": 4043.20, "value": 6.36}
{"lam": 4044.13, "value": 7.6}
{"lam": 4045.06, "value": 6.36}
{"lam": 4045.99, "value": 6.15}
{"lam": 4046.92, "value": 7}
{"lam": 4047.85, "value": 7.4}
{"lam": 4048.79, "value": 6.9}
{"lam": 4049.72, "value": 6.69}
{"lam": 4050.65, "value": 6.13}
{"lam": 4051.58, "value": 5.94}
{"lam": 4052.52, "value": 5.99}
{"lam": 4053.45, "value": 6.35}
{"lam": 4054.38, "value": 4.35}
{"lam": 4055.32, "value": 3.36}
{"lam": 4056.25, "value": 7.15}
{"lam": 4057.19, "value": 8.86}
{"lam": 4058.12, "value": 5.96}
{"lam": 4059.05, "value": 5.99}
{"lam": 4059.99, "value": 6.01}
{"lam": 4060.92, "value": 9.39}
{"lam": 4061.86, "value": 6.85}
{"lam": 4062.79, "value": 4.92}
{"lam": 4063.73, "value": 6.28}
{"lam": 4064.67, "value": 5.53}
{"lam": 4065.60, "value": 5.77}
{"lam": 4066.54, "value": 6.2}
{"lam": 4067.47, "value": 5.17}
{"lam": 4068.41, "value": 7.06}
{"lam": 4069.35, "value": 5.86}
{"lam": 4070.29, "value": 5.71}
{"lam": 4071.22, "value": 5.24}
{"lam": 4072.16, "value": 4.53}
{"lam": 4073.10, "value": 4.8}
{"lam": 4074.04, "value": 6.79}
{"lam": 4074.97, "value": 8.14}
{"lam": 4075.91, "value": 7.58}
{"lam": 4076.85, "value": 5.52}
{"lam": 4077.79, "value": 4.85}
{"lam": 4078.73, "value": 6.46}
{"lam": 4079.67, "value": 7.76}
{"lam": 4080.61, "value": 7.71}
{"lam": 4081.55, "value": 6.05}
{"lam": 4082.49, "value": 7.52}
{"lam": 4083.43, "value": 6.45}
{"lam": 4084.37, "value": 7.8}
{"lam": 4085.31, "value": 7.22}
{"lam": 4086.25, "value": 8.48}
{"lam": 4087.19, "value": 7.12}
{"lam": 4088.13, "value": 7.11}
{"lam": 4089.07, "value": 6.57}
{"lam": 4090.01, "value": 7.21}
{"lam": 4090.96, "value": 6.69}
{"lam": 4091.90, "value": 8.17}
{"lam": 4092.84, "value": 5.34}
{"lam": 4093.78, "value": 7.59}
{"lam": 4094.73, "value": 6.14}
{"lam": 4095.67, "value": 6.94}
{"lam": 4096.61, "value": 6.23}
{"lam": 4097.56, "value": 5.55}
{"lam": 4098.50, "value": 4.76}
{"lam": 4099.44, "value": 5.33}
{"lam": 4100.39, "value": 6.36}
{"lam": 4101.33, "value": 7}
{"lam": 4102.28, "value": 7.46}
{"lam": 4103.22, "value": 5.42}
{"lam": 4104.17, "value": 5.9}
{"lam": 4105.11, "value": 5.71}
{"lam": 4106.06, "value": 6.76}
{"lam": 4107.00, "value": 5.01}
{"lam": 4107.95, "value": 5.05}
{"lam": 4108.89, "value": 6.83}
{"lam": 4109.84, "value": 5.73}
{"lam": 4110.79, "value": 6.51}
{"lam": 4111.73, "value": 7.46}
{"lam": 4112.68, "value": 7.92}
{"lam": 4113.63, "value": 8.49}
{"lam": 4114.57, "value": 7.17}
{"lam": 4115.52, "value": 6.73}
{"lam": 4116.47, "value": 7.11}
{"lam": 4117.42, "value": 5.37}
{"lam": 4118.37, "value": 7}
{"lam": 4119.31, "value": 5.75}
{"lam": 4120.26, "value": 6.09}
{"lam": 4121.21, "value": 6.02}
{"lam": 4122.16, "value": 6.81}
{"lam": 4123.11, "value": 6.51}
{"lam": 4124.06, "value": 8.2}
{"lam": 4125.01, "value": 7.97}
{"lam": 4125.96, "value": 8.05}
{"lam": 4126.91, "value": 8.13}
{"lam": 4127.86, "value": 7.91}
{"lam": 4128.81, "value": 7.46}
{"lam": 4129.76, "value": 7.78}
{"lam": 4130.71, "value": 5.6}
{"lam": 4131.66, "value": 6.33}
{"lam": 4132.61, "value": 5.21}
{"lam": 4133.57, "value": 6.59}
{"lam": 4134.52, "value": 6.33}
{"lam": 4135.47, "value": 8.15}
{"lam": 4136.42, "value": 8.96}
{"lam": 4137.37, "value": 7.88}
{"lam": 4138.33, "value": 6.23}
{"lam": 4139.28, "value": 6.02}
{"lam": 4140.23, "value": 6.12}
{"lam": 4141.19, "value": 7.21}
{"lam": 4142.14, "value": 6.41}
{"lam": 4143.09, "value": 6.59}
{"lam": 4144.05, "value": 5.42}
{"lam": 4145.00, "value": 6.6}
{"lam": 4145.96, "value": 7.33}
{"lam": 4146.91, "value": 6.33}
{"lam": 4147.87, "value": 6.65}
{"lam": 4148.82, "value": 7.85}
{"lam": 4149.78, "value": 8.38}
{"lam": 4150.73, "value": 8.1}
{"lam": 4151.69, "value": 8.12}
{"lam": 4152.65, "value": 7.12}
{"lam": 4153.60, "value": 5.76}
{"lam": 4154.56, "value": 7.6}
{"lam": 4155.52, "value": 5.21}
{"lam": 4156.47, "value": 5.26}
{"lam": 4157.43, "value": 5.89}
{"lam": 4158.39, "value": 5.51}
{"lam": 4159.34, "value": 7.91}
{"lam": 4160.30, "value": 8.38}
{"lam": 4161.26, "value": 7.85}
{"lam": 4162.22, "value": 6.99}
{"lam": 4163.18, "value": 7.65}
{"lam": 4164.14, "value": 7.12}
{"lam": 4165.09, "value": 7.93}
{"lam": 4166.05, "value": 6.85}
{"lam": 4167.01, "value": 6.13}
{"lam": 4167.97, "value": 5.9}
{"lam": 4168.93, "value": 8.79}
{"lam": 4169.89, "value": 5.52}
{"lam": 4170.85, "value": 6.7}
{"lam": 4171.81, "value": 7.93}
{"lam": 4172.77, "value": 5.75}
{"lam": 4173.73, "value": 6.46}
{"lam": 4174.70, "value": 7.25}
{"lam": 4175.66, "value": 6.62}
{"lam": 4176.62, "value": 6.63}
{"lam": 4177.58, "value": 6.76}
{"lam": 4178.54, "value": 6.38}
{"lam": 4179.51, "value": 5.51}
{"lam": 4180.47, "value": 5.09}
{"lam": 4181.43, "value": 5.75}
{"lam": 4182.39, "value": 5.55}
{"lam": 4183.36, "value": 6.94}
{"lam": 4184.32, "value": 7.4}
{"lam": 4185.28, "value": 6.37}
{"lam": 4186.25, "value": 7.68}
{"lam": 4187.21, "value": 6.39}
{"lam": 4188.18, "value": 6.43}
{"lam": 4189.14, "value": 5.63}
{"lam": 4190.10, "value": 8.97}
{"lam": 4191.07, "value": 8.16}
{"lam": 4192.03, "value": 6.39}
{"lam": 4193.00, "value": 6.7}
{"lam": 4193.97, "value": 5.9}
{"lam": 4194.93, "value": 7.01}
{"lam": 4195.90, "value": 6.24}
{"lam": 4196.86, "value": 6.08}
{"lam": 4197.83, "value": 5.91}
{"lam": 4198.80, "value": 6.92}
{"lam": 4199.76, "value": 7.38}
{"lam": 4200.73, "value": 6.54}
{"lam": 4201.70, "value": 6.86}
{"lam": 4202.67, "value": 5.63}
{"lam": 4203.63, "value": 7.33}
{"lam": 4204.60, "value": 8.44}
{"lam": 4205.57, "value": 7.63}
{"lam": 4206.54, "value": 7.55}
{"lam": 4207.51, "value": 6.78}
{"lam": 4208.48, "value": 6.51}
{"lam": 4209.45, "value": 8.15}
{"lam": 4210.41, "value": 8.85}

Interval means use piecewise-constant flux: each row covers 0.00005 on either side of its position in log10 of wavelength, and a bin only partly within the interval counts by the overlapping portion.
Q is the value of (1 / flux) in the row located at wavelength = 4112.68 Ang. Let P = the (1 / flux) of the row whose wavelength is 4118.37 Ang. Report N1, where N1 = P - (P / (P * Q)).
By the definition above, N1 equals -7.8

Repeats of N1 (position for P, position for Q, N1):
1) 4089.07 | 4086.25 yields -8.3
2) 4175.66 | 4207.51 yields -6.6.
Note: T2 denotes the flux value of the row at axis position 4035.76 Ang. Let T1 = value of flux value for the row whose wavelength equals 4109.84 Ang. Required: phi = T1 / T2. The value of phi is 1.02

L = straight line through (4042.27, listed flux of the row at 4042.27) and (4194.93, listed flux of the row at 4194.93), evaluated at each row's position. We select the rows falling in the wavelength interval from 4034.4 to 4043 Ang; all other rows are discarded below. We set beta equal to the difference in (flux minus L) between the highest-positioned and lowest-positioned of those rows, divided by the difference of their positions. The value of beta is 0.157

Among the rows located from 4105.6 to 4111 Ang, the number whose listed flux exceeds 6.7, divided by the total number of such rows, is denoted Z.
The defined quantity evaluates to 0.3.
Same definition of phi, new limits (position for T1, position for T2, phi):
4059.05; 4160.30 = 0.71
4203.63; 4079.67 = 0.94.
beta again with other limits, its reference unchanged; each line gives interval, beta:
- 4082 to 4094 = 0.005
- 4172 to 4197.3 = 0.013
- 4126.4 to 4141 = -0.152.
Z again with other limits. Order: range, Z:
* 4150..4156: 0.7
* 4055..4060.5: 0.3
